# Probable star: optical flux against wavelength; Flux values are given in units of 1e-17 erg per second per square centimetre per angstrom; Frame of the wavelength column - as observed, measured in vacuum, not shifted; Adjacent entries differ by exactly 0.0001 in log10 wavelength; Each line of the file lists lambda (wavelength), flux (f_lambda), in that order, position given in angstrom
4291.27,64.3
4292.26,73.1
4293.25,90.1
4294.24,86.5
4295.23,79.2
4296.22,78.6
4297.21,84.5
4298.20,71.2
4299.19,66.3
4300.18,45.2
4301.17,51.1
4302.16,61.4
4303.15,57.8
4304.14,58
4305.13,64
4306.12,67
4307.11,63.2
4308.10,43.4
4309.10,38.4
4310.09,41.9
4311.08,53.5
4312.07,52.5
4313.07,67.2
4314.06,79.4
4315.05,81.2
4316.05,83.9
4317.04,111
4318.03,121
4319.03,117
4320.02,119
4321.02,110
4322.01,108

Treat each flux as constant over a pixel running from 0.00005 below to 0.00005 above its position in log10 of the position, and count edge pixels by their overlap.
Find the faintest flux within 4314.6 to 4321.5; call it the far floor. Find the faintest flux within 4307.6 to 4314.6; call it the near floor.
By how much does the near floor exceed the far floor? -43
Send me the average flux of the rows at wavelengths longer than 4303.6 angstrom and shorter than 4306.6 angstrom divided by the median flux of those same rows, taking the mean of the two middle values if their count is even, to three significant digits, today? 0.984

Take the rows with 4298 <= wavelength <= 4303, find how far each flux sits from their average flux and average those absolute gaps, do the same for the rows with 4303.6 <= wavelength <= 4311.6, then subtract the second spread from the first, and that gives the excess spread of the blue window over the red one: -0.7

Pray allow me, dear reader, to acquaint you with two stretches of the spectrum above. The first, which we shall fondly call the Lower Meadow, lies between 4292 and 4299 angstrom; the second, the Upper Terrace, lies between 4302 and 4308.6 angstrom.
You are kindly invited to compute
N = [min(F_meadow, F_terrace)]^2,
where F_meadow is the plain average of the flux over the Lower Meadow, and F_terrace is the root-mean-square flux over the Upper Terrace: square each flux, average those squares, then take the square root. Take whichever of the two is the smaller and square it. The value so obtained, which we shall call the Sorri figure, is 3563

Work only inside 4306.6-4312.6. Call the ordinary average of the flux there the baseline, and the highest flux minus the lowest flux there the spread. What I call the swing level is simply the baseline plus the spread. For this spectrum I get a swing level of 74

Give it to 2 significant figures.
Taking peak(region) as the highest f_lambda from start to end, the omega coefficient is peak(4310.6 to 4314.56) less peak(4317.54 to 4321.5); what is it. -42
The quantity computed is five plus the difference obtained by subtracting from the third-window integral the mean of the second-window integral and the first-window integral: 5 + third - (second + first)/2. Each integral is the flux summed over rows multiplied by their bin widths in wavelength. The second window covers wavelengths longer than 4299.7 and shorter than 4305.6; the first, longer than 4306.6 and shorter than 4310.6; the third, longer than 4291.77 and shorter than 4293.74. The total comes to -94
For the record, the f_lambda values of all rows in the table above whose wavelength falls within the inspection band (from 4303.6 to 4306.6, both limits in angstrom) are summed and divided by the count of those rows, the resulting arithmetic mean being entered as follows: 63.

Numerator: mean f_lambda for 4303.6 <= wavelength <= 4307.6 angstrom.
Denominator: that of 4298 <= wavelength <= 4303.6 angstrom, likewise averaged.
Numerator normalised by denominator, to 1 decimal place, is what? 1.1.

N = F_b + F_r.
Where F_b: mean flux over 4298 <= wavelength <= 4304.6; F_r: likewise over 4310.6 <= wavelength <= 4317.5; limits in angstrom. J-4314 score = 134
